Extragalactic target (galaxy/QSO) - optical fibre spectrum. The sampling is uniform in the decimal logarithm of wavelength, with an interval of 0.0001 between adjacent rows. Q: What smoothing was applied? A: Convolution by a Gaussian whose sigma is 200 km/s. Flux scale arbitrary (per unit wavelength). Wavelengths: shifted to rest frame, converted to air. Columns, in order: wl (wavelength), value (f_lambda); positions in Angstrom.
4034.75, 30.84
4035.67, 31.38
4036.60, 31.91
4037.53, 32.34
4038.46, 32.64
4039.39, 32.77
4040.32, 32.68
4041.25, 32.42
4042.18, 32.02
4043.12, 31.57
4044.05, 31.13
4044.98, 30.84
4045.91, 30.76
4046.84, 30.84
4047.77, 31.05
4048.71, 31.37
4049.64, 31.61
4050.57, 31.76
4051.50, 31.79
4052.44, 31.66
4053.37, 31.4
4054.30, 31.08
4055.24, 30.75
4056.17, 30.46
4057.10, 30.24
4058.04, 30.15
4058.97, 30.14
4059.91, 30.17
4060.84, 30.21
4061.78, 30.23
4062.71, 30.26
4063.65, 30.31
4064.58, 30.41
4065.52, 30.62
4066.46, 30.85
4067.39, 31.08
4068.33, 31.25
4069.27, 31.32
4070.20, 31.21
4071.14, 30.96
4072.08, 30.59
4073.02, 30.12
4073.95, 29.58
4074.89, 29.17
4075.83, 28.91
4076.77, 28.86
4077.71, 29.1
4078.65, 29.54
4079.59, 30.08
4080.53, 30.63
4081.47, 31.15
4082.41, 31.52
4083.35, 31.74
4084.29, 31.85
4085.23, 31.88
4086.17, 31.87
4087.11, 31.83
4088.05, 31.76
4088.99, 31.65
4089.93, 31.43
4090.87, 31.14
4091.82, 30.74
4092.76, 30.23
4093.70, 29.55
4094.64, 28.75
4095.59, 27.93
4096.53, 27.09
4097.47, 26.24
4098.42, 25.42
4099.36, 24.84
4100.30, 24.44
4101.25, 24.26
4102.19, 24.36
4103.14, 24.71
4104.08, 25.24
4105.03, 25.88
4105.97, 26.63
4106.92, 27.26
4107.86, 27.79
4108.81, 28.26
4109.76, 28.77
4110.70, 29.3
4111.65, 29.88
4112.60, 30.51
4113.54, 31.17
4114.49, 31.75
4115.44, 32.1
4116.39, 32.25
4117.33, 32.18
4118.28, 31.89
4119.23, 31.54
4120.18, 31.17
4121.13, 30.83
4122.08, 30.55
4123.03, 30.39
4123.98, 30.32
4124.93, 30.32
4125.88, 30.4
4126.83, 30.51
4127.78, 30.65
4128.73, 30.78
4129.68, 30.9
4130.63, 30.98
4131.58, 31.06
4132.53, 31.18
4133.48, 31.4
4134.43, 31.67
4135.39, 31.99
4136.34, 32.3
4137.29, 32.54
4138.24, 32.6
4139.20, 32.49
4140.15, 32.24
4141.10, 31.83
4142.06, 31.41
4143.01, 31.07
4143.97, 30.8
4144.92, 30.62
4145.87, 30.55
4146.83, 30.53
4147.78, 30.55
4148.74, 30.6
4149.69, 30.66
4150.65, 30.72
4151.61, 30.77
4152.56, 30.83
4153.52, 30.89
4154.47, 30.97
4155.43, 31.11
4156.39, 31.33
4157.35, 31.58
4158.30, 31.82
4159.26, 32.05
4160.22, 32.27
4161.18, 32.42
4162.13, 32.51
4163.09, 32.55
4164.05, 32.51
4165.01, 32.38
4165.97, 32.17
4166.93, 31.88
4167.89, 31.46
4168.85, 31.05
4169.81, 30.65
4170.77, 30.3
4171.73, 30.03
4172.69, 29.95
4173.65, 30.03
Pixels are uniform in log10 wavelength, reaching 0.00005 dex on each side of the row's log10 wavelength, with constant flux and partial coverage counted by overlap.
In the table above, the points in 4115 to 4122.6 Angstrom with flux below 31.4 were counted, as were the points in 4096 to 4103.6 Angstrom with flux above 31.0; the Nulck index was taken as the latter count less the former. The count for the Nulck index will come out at -3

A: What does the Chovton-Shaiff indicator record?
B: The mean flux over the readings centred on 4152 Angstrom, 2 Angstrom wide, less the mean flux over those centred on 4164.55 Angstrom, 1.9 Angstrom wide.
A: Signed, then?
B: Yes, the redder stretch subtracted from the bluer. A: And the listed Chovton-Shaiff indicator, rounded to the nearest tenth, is -1.6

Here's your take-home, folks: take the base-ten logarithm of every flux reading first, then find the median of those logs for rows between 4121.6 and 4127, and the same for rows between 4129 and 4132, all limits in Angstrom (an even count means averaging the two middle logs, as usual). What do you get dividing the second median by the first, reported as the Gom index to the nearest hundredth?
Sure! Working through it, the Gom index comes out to 1.01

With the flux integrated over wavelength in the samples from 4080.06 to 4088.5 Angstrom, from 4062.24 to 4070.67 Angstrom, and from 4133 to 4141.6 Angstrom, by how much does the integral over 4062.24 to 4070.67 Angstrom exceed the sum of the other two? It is -283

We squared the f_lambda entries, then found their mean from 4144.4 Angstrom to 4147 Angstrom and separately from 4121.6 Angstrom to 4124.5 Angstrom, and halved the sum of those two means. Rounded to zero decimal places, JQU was 930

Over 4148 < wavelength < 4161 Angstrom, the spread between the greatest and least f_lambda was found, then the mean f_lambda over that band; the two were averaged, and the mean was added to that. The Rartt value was 47.6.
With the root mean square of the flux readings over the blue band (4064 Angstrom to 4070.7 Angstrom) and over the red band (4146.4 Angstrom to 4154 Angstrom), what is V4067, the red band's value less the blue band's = -0.3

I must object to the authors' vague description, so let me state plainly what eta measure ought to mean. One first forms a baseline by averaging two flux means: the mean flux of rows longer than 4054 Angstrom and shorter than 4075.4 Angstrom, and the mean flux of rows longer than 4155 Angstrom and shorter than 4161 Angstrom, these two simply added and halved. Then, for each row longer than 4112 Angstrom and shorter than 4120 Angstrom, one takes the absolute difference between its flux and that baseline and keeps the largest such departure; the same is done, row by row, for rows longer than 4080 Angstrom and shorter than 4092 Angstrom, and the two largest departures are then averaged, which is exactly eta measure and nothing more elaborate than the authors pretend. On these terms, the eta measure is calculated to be 1.0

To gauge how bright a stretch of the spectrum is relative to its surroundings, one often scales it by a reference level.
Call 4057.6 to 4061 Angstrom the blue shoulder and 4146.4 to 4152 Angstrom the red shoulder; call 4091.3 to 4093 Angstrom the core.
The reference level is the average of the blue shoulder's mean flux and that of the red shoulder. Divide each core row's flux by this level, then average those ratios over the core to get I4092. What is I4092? 1.00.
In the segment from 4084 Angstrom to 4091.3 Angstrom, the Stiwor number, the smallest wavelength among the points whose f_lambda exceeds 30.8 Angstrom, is 4084.29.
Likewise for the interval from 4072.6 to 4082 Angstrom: 4081.47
